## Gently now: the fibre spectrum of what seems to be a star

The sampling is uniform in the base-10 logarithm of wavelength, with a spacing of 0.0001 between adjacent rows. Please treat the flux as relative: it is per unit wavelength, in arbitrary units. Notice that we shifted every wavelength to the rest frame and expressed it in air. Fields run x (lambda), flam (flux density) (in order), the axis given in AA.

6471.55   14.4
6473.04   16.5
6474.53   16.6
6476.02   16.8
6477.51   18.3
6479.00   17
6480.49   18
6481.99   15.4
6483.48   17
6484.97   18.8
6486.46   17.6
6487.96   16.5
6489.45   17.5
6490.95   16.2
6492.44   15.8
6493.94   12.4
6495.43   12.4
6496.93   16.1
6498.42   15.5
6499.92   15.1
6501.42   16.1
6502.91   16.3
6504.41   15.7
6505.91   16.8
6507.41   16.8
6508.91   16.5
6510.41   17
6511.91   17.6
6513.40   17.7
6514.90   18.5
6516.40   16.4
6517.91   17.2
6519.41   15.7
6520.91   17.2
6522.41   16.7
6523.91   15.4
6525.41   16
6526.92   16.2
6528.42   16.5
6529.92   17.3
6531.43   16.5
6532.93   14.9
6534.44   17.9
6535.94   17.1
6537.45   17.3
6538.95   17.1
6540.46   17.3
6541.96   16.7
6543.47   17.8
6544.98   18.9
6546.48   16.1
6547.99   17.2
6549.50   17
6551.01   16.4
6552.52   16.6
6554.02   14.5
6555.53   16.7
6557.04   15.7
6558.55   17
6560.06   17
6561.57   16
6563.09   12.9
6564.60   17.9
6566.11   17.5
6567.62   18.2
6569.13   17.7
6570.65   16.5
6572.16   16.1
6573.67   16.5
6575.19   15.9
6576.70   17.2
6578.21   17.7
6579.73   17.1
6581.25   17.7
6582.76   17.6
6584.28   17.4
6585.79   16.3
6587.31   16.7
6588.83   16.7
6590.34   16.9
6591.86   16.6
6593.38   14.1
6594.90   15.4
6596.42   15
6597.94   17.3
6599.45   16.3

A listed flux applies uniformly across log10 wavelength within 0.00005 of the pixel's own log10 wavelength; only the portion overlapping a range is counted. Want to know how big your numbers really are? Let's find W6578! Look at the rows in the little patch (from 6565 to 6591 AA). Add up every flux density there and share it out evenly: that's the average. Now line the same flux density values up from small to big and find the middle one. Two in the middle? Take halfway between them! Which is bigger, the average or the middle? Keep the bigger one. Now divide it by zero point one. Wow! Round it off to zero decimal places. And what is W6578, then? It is 171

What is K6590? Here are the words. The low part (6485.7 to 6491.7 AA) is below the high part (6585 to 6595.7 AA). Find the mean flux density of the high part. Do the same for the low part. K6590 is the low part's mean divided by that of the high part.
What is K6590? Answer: 1.05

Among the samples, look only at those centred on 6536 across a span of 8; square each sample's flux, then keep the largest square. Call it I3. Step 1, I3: 320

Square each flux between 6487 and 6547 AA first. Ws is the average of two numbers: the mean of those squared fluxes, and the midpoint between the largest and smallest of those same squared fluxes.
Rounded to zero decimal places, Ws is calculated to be 264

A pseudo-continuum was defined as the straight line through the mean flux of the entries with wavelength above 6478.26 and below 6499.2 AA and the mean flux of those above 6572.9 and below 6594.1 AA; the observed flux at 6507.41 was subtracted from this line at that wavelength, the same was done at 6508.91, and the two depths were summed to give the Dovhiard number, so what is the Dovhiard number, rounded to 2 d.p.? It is -0.75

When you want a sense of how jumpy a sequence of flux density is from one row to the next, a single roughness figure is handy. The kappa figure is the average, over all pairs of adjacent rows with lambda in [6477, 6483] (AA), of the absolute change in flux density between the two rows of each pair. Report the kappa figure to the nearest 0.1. 1.6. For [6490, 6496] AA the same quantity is 1.3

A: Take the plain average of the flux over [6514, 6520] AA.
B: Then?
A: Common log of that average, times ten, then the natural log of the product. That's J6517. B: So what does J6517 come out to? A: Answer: 2.51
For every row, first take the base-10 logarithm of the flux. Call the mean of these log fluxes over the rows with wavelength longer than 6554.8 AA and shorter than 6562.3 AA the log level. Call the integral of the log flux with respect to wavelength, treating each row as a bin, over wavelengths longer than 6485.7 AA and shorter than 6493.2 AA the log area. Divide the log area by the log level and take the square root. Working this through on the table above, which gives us 2.74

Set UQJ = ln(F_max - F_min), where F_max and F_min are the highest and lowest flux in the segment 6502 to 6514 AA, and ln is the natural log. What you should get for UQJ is 0.69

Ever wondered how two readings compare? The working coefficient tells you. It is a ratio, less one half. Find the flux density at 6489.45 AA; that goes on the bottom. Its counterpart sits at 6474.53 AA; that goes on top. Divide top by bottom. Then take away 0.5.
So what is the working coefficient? 0.449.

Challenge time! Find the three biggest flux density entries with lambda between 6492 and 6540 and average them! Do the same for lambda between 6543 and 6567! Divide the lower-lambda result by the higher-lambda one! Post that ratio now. 0.99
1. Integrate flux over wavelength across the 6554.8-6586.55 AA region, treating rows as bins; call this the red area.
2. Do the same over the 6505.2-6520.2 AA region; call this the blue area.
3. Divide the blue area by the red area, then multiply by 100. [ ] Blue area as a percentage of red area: 48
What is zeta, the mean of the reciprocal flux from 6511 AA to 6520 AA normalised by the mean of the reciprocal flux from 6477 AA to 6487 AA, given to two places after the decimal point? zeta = 1.01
